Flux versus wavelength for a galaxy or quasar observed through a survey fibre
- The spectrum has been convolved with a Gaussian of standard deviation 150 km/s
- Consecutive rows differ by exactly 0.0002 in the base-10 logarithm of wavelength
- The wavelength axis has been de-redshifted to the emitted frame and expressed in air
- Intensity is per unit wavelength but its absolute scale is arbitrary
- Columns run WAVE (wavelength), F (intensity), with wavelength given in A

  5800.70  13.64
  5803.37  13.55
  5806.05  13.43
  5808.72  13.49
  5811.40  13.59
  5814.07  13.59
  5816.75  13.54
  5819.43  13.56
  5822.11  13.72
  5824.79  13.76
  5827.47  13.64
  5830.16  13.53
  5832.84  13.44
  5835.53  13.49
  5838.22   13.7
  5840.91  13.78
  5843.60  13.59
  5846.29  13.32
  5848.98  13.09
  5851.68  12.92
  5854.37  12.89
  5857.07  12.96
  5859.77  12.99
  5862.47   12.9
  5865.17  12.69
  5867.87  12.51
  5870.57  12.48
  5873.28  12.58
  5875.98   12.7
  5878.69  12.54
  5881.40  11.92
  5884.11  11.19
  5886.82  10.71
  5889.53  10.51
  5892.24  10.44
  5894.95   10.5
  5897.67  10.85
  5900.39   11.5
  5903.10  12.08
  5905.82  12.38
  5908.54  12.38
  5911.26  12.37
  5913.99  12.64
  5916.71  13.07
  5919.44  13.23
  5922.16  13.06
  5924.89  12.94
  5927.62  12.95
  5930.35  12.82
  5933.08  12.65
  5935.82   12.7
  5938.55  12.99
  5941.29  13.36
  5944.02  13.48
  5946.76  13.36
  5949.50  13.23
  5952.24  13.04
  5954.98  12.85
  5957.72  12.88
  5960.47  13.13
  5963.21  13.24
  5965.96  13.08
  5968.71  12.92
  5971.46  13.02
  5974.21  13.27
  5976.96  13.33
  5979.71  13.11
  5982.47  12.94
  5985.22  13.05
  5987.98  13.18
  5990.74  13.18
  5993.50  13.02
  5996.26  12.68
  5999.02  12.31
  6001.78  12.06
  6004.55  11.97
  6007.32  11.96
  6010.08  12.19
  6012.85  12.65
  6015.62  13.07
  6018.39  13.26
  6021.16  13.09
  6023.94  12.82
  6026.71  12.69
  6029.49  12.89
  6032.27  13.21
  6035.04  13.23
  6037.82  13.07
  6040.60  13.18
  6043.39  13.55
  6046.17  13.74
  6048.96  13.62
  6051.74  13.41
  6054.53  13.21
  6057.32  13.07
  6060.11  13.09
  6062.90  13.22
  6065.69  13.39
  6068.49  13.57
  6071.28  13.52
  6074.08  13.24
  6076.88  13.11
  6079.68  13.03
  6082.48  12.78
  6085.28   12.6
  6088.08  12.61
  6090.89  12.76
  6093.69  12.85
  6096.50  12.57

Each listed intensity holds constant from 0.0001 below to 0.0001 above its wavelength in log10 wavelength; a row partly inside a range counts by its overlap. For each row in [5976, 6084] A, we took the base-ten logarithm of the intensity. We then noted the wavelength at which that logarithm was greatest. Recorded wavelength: 6046.17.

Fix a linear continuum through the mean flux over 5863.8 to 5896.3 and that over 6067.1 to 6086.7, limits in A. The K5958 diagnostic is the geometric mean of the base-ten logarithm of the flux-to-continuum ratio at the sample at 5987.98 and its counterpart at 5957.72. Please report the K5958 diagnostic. 0.022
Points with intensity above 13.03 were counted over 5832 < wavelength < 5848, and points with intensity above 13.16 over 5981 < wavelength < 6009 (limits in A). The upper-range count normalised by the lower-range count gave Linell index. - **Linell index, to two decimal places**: 0.33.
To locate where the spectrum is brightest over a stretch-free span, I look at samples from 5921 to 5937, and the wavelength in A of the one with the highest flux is 5922.16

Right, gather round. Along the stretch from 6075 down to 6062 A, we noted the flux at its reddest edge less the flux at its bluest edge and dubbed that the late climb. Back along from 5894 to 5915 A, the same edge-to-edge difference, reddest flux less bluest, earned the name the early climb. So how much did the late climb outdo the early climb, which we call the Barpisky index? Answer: -2.1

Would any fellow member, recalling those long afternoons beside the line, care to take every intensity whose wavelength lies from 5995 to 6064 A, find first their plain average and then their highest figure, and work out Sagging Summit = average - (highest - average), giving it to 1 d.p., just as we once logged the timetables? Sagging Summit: 12.1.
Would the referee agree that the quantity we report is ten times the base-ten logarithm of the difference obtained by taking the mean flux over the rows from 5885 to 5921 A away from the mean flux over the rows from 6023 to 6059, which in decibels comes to 1.7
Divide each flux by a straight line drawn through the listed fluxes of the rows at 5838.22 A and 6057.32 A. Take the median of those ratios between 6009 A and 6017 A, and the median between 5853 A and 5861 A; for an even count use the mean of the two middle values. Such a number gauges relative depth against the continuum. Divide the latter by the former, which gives 0.99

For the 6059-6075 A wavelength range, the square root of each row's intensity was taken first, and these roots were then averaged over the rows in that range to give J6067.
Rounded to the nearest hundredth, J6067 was 3.65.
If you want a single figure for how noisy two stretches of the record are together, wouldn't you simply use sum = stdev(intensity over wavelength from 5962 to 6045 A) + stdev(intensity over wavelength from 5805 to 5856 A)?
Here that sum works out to 0.7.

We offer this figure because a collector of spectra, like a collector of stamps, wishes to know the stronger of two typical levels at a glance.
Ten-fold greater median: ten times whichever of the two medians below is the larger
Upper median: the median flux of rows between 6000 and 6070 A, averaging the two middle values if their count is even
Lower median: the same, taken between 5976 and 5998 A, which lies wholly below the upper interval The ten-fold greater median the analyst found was 131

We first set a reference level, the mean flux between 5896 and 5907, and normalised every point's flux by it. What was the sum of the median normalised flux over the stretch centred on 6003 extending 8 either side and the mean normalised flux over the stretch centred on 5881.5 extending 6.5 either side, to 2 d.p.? 2.05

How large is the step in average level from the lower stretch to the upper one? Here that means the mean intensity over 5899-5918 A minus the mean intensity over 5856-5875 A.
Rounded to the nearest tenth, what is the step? -0.4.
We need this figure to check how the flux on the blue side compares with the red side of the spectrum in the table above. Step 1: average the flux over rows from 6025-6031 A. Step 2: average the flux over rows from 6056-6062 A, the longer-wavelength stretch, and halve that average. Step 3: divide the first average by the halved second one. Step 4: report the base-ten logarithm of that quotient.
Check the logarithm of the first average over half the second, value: 0.291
